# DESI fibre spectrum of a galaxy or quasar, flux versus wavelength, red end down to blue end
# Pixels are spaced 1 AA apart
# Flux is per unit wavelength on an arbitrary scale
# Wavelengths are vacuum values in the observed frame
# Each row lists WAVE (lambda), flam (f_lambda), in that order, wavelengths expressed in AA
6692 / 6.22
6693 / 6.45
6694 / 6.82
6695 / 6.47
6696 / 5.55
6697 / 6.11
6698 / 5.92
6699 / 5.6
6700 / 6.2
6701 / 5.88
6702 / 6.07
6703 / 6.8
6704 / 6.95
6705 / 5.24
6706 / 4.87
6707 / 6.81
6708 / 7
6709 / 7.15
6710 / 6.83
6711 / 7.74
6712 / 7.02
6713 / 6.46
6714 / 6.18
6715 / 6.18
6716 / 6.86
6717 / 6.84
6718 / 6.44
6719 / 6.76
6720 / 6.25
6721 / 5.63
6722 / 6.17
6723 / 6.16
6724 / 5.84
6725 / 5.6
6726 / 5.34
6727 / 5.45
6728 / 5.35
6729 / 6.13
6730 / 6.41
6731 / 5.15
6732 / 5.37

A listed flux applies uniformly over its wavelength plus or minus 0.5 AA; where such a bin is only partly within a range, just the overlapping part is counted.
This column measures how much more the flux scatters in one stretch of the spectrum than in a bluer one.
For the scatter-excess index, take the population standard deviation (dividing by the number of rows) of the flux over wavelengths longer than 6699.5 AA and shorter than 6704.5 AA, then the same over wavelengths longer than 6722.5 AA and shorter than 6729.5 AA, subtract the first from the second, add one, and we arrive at 0.91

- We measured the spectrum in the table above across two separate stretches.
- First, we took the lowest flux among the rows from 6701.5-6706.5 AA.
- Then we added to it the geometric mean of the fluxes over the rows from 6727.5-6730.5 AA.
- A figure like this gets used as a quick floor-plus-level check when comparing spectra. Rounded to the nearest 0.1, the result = 10.8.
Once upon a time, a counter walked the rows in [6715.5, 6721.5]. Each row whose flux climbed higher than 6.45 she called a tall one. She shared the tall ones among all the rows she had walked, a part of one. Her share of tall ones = 0.5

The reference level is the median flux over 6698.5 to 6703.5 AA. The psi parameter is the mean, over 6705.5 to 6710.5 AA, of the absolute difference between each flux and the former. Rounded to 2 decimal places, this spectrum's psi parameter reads 0.94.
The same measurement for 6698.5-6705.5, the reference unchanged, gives 0.46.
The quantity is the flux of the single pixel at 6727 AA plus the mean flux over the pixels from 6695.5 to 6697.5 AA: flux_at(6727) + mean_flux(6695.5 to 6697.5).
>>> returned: 11.3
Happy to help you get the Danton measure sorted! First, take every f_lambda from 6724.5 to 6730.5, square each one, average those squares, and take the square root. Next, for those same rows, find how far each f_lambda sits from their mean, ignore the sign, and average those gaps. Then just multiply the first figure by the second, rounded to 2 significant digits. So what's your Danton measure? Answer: 2.1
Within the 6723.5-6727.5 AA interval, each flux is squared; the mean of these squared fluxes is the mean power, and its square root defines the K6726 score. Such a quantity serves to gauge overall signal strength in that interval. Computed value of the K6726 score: 5.56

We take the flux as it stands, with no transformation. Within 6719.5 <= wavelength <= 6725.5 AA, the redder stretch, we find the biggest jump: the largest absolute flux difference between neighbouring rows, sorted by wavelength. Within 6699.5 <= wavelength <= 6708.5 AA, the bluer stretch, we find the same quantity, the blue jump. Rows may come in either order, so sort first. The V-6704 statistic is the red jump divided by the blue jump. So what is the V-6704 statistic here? 0.32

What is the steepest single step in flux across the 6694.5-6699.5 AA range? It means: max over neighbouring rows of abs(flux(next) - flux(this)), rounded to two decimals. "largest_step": 0.92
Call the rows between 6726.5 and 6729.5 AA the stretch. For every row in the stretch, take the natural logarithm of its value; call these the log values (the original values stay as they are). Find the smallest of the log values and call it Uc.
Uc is 1.68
